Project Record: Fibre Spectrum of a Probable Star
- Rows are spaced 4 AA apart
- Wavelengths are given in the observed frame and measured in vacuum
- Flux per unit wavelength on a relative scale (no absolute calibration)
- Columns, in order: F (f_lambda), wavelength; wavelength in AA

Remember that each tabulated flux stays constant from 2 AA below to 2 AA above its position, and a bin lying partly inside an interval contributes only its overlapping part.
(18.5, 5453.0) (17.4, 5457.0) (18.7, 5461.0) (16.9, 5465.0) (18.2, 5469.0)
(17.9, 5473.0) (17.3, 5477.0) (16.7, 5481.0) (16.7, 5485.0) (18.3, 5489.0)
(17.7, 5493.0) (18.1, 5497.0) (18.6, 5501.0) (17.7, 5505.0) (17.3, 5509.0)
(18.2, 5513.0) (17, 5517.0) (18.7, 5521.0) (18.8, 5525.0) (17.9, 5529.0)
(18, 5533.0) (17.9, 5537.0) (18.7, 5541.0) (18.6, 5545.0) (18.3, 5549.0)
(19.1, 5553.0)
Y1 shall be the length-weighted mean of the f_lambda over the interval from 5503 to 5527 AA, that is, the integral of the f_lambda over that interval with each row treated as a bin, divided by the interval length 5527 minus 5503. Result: 17.95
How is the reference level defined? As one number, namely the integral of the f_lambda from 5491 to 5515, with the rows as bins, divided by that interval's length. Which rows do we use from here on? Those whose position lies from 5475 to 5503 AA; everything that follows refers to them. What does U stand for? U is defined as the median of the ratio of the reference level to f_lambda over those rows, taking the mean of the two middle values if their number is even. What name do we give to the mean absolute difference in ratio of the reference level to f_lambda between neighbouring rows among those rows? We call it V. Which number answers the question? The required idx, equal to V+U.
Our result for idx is 1.05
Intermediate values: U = 1.01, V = 0.036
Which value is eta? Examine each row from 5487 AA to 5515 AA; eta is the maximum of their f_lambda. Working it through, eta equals 18.6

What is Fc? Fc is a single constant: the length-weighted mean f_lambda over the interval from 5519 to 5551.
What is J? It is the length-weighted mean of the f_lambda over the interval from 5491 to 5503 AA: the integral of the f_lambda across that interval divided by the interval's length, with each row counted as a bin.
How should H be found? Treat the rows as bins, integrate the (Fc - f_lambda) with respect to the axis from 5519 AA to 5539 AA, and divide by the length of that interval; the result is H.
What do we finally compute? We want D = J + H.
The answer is 18.2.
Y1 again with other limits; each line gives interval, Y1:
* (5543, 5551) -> 18.45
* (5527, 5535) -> 17.95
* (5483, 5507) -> 17.85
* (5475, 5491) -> 17.25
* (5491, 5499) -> 17.90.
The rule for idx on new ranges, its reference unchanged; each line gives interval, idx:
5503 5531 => 1.05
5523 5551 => 1.00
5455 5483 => 1.09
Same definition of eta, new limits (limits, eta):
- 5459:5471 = 18.7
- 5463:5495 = 18.3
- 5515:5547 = 18.8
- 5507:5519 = 18.2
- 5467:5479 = 18.2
